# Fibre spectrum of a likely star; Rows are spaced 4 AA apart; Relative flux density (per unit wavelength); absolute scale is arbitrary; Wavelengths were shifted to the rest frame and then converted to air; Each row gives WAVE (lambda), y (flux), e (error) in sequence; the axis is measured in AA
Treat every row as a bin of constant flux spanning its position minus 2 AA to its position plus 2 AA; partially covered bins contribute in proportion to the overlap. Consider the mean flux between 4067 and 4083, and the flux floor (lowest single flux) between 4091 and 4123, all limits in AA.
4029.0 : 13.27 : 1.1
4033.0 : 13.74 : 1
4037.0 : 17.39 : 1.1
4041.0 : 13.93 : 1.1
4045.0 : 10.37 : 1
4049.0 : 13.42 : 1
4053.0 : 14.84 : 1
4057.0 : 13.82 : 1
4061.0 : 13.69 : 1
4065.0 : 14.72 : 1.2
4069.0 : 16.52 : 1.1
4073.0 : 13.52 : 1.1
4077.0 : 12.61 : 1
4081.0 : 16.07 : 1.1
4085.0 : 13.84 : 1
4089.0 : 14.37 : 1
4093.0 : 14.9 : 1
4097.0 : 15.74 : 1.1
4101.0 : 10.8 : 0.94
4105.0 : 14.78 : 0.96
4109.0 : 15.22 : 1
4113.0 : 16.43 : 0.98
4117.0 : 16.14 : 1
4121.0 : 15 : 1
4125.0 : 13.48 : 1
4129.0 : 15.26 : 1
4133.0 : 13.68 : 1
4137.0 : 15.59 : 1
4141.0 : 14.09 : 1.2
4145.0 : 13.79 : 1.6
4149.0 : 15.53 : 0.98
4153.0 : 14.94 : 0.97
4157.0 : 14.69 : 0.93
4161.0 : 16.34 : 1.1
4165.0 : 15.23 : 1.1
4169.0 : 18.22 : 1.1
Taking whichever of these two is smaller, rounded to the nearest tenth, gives 10.8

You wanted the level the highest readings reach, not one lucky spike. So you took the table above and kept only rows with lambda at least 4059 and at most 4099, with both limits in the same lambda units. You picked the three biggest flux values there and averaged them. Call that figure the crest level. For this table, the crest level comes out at 16.1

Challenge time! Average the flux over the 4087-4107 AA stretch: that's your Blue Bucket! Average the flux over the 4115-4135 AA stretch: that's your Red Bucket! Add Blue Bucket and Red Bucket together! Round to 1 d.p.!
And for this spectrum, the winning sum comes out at 28.8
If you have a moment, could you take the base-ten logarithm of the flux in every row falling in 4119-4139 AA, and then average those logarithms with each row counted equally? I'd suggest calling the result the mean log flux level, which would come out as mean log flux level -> 1.16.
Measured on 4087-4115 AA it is 1.16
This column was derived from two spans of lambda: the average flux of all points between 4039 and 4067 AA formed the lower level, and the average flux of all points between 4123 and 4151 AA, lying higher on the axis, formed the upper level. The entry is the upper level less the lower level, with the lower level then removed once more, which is -12.6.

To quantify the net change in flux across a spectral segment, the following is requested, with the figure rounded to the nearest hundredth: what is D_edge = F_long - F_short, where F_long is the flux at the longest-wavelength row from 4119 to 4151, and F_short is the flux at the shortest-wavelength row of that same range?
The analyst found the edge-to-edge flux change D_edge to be 0.53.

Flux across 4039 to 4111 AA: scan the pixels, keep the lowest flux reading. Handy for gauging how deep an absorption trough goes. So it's 10.37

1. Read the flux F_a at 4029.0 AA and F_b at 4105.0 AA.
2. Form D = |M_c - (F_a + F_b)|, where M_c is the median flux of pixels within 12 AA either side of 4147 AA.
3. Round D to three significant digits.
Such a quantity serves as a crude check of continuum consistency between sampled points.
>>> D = 13.2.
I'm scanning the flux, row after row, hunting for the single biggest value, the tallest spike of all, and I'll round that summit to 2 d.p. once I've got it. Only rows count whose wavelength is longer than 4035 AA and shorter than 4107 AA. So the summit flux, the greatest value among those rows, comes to 17.39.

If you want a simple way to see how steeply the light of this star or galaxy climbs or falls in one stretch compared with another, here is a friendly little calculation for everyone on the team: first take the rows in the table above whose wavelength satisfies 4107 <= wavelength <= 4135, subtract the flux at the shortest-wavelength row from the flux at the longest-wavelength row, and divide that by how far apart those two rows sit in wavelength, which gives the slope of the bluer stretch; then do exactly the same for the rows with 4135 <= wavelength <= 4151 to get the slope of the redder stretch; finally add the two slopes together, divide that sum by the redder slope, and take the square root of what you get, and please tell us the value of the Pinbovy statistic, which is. 3.7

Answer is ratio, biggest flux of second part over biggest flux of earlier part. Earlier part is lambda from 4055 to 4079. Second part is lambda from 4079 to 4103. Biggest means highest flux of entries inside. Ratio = 0.973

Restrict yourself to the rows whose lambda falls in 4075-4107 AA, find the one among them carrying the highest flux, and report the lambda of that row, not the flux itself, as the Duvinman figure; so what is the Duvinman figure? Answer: 4081.0 AA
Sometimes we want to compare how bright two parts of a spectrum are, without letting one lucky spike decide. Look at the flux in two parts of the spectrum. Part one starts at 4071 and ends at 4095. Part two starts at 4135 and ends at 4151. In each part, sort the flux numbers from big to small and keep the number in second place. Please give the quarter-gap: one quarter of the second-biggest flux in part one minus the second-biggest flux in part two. -0.2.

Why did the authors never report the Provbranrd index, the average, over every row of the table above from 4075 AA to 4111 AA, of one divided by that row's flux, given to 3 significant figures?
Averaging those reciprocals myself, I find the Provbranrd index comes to 0.0711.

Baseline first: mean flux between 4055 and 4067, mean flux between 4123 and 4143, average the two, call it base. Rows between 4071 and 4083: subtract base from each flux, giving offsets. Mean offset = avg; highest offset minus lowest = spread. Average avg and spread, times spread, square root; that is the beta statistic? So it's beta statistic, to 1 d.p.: 2.4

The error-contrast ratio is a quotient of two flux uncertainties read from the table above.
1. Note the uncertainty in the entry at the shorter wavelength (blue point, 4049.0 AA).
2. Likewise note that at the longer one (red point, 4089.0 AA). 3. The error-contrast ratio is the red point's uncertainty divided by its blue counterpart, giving 1.00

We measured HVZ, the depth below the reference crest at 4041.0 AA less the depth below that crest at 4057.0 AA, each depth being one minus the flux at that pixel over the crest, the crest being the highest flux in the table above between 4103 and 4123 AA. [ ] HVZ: -0.01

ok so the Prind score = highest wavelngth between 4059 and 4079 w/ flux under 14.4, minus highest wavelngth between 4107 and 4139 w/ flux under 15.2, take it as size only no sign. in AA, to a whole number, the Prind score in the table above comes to 56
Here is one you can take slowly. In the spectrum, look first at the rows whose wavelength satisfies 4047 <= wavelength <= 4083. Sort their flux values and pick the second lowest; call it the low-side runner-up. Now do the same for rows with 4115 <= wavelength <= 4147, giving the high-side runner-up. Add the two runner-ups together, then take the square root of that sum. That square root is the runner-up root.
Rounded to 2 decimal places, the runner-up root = 5.21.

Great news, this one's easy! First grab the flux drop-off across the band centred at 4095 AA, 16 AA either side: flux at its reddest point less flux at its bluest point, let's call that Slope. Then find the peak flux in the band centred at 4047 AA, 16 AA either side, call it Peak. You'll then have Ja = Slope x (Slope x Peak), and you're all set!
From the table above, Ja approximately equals 13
